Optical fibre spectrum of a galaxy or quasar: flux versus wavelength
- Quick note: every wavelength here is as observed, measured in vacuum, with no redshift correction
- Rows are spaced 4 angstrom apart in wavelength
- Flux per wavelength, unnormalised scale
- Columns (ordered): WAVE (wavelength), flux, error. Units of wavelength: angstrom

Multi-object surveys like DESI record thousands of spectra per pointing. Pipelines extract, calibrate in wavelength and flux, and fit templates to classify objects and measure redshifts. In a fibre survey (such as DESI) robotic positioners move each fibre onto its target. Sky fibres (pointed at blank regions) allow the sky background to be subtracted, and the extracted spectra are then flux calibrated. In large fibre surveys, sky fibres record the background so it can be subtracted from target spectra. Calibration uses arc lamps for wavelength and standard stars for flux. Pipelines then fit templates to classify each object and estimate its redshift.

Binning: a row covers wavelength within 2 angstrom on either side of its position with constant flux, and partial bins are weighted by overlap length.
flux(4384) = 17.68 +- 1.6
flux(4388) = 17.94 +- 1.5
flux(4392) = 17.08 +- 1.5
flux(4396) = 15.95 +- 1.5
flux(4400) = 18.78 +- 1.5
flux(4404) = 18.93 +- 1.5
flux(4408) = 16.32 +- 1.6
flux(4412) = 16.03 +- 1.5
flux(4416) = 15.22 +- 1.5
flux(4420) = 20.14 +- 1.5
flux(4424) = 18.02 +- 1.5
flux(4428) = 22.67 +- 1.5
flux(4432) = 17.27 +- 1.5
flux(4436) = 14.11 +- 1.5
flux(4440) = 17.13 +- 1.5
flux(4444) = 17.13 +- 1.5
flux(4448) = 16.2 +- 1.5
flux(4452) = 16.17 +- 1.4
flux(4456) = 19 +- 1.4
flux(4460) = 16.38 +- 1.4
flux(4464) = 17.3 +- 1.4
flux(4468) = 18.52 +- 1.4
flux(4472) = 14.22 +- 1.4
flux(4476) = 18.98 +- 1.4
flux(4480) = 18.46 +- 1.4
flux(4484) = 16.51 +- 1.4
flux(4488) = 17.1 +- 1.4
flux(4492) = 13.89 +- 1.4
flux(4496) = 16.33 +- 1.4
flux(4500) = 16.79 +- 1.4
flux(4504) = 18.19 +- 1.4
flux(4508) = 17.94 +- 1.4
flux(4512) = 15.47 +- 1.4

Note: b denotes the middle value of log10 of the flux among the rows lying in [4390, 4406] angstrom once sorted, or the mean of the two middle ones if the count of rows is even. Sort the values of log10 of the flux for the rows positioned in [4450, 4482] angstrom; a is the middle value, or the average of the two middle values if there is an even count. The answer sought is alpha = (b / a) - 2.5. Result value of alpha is -1.50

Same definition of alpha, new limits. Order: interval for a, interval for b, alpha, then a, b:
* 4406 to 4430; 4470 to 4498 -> -1.51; 1.23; 1.218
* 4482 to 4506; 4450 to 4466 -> -1.50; 1.22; 1.226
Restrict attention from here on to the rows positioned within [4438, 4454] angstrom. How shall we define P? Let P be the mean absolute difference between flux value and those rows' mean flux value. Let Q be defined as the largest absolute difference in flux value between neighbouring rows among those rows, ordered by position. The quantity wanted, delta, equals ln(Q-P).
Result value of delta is -0.78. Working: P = 0.5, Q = 0.9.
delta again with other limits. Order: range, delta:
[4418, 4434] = 1.26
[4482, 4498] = 0.78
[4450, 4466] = 0.64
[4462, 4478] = 1.18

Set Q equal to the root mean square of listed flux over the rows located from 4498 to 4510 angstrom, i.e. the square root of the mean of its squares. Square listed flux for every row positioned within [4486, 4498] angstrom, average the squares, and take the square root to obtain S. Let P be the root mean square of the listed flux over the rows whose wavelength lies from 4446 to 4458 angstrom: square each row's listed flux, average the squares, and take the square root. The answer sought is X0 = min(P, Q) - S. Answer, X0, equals 1.34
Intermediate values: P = 17.17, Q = 17.7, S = 15.8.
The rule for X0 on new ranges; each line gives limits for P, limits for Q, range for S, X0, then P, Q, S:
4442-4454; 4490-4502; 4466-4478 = -1.65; 16.51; 15.7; 17.4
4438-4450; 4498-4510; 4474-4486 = -1.19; 16.83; 17.7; 18.0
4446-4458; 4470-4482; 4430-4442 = 0.94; 17.17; 17.4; 16.2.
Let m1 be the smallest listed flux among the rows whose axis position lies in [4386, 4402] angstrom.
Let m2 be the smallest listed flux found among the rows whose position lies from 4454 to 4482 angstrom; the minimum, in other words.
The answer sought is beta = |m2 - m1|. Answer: 1.73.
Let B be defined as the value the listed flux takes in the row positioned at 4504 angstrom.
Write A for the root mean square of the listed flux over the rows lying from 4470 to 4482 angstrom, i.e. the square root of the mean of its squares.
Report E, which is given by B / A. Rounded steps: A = 17.35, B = 18.19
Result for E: 1.05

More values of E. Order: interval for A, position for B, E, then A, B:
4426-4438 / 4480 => 1.01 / 18.36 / 18.46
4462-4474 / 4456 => 1.13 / 16.78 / 19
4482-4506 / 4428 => 1.37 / 16.52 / 22.67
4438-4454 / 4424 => 1.08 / 16.66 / 18.02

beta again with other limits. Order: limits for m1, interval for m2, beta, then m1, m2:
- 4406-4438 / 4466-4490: 0.11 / 14.11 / 14.22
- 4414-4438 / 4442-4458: 2.06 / 14.11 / 16.17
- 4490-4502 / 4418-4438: 0.22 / 13.89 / 14.11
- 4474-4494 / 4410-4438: 0.22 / 13.89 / 14.11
